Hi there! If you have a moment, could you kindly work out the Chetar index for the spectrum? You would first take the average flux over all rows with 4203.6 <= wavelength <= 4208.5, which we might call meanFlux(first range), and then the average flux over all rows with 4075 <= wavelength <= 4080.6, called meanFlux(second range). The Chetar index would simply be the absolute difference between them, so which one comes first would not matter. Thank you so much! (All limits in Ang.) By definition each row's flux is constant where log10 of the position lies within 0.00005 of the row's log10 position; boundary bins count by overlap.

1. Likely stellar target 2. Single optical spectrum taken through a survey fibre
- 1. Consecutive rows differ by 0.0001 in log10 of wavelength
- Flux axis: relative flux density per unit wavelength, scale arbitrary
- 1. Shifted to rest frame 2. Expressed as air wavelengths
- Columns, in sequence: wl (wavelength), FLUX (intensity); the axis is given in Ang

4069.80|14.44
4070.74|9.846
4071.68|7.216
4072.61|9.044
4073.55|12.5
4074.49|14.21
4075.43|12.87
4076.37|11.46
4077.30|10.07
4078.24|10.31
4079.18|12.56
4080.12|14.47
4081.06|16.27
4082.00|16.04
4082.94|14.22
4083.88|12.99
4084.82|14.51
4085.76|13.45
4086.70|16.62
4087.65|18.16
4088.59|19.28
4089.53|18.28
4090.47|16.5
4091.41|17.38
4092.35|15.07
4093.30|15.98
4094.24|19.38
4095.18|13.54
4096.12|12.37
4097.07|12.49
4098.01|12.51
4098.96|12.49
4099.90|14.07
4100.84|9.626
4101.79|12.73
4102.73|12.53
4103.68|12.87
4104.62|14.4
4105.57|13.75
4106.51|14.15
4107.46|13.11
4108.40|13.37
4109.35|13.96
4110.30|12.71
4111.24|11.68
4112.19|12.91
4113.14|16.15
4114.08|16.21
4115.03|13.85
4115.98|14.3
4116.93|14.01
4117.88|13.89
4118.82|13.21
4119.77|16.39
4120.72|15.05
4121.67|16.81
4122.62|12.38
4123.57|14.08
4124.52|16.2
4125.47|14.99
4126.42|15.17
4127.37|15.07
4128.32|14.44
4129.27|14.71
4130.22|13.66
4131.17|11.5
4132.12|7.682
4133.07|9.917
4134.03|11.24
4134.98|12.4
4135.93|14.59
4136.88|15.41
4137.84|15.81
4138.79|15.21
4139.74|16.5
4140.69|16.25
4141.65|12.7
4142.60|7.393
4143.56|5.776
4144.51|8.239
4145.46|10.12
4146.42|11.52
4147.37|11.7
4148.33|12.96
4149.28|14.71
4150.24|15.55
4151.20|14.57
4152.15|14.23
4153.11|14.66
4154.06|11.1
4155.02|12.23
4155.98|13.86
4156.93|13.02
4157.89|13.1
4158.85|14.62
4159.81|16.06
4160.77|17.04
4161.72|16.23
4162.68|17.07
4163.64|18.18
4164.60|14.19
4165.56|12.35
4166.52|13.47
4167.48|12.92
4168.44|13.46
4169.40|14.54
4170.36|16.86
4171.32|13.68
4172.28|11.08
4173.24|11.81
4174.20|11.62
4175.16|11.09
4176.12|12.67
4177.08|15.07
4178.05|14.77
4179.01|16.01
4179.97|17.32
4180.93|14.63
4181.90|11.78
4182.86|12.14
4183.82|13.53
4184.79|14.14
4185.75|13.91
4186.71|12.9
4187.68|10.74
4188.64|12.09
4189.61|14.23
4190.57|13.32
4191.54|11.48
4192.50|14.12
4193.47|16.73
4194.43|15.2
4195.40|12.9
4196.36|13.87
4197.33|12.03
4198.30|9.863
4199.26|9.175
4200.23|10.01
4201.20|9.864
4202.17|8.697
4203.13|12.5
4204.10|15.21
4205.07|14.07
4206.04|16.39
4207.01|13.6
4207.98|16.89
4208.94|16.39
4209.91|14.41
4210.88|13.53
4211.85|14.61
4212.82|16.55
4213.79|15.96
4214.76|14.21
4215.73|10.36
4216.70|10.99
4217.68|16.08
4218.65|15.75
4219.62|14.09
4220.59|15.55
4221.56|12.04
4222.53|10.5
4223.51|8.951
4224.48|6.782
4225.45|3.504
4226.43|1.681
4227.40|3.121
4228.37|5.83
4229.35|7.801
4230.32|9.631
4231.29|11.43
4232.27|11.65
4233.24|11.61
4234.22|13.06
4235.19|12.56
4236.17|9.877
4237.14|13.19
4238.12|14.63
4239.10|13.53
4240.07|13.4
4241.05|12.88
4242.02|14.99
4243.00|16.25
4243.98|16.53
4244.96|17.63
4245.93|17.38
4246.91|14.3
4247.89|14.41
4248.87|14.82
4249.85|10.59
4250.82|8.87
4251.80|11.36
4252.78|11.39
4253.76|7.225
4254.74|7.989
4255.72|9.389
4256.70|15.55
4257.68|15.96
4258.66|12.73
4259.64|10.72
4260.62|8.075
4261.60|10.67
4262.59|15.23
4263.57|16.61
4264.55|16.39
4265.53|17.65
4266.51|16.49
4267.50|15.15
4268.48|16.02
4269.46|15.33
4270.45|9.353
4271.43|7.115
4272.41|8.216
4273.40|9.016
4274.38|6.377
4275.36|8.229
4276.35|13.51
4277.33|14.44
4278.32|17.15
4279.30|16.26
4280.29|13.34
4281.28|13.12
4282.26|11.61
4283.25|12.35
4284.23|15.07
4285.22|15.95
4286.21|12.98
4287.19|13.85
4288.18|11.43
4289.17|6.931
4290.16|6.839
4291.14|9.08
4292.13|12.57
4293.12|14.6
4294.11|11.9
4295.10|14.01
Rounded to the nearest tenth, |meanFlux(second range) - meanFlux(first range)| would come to 3.3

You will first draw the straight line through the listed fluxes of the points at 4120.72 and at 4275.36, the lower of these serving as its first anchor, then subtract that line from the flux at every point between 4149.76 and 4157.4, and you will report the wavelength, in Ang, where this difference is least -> 4154.06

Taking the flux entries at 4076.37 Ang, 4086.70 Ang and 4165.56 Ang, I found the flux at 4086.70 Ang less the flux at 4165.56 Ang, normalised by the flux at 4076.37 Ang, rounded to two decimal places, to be 0.37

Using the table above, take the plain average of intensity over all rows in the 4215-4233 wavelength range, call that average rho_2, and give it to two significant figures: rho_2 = 9.8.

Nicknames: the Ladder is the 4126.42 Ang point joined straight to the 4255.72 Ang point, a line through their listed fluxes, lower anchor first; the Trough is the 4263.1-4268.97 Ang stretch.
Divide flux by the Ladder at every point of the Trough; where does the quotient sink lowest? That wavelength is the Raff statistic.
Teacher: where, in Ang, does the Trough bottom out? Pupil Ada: 4267.50 Ang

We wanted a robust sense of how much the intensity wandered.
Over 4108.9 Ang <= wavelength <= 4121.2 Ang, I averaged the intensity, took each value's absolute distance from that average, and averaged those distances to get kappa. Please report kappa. 1.1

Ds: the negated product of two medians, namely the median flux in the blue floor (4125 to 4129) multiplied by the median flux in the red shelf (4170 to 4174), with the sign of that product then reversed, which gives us -192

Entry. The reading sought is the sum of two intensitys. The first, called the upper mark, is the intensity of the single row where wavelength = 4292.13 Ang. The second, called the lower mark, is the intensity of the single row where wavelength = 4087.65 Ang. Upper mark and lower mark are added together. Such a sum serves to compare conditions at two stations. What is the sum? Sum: 31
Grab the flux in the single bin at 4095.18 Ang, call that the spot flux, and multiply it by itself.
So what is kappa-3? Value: 183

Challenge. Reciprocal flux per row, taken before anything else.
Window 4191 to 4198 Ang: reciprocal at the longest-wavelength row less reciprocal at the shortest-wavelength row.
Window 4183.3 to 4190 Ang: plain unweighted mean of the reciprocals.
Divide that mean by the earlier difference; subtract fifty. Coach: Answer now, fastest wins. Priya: -69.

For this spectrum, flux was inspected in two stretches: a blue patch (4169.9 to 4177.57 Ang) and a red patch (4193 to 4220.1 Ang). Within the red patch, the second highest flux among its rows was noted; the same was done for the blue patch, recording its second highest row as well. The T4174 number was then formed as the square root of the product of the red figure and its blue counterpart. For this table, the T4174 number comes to 15.9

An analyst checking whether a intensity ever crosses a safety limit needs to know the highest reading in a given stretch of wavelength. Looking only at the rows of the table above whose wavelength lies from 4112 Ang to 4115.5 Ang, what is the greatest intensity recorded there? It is 16.21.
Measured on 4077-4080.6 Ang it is 14.47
